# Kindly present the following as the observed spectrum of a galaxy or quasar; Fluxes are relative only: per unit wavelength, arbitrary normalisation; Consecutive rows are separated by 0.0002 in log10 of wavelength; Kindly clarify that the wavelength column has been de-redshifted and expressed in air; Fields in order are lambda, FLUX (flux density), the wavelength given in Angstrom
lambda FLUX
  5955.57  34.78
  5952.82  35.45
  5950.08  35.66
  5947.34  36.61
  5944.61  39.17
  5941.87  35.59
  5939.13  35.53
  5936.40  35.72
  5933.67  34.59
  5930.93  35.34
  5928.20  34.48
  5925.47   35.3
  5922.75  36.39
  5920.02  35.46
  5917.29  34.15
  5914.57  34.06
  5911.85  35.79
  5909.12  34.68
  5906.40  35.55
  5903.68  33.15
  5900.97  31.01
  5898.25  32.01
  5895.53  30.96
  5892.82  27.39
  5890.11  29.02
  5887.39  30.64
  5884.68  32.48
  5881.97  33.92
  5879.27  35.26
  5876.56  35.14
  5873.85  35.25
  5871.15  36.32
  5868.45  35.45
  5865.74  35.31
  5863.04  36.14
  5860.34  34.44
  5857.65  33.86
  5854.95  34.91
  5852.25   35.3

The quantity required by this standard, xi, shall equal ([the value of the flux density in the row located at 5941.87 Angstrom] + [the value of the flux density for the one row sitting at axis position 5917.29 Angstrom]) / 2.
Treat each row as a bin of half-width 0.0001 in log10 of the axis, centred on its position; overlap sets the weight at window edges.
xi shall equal 34.9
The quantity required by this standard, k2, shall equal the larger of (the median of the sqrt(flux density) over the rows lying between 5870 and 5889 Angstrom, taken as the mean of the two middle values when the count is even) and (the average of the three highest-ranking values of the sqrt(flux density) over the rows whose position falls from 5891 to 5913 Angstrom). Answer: 5.94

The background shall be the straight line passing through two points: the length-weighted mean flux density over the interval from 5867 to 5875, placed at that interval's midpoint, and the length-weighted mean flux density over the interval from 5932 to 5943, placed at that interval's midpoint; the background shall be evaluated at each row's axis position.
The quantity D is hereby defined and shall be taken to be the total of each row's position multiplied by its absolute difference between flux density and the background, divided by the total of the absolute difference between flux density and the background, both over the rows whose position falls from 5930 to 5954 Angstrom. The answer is 5943.7 Angstrom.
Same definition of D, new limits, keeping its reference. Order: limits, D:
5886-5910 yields 5894.6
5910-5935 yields 5921.3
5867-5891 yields 5885.8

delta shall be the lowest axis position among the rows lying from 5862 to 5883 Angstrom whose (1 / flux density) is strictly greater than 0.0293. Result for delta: 5881.97 Angstrom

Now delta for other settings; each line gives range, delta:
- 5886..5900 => 5887.39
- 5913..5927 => 5914.57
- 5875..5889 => 5881.97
